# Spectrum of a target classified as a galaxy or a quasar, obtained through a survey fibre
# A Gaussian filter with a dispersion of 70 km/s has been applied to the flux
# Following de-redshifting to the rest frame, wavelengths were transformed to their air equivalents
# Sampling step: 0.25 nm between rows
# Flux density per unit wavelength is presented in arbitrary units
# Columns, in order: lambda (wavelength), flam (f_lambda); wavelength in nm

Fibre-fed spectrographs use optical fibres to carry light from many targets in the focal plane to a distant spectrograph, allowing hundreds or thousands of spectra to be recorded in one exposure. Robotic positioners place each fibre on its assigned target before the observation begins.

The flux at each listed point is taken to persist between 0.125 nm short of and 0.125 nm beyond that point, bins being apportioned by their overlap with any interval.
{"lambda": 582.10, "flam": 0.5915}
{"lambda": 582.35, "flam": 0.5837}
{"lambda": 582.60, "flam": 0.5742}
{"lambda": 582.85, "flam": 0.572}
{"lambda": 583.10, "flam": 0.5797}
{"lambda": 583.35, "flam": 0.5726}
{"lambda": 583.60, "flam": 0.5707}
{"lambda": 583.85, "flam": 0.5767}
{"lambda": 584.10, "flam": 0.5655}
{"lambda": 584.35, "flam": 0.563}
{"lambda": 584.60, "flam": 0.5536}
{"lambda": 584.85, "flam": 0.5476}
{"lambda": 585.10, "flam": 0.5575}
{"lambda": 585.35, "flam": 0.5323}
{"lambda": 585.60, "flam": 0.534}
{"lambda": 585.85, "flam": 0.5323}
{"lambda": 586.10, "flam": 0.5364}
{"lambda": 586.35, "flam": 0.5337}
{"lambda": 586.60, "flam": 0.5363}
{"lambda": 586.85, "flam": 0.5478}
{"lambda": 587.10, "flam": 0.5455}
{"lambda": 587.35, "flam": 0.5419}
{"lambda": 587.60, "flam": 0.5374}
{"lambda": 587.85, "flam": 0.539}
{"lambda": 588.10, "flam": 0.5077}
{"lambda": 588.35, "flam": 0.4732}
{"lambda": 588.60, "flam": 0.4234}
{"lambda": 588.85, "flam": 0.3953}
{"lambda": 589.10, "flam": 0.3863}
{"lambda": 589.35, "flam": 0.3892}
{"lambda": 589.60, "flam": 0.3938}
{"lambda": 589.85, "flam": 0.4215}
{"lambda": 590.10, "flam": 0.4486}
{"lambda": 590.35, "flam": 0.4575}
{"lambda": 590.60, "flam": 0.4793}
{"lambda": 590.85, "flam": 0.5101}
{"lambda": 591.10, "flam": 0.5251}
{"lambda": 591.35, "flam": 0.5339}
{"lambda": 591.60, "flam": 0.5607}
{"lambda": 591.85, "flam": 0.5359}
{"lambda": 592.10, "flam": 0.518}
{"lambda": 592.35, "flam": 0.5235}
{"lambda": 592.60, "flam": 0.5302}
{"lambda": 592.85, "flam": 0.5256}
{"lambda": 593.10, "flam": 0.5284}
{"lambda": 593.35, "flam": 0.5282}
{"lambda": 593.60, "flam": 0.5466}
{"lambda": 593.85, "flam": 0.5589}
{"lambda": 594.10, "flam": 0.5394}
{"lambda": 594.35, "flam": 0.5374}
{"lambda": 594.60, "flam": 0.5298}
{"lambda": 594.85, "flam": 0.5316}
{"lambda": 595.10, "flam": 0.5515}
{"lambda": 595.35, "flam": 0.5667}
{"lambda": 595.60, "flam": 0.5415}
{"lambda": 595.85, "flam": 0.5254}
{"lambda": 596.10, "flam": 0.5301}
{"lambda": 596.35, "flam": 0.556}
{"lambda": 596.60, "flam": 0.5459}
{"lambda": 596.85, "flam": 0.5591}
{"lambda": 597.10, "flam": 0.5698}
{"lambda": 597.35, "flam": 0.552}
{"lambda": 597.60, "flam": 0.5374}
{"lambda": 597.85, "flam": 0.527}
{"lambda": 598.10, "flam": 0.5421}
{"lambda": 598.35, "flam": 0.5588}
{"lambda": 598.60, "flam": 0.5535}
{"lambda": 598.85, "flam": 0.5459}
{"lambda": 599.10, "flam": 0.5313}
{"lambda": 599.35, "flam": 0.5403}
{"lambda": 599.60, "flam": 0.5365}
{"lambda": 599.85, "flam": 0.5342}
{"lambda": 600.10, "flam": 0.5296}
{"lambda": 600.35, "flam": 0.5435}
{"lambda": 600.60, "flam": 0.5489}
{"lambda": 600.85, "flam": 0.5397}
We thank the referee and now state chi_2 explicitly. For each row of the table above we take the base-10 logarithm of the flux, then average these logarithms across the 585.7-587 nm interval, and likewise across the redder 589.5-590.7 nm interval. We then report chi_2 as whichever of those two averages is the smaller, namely -0.36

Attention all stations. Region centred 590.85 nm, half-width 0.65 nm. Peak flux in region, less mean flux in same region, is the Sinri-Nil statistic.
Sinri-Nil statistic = 0.033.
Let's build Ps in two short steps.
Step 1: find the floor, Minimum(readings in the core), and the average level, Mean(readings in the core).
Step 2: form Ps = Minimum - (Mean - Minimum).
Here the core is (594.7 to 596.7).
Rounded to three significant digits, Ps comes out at 0.507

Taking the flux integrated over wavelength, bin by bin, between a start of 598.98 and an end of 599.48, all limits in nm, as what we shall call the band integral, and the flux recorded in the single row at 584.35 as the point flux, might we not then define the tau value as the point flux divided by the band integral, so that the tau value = 2.10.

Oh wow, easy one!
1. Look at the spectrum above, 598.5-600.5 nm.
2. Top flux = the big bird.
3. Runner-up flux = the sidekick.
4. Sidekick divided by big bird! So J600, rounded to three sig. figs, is 0.986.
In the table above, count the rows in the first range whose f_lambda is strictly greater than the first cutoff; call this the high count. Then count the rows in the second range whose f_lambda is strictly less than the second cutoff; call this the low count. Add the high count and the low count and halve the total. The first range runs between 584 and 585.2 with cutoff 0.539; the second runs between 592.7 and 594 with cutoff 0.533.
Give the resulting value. 4.0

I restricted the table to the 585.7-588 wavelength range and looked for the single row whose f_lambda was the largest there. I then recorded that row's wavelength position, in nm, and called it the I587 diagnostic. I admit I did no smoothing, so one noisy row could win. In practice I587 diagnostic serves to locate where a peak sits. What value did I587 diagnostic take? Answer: 586.85 nm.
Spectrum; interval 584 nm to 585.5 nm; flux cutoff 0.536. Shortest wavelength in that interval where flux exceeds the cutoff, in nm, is 584.10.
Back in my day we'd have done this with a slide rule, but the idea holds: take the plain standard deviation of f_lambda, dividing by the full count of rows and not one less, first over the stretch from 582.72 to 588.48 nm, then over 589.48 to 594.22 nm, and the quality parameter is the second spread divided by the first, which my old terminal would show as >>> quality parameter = 1.9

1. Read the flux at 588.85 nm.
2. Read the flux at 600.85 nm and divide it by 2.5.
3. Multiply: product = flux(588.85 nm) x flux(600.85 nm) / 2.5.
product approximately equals 0.085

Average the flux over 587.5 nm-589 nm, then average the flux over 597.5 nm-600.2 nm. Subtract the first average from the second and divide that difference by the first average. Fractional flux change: 0.13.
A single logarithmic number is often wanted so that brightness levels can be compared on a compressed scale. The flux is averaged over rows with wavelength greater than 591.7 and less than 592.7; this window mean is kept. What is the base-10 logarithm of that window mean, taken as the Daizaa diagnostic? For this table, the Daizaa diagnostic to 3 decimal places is -0.278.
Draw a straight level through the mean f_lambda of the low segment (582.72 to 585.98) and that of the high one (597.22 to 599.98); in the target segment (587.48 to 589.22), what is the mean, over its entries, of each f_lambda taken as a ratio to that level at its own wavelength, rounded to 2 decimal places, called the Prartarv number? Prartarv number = 0.84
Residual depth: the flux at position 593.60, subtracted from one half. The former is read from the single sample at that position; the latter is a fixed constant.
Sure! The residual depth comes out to -0.047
